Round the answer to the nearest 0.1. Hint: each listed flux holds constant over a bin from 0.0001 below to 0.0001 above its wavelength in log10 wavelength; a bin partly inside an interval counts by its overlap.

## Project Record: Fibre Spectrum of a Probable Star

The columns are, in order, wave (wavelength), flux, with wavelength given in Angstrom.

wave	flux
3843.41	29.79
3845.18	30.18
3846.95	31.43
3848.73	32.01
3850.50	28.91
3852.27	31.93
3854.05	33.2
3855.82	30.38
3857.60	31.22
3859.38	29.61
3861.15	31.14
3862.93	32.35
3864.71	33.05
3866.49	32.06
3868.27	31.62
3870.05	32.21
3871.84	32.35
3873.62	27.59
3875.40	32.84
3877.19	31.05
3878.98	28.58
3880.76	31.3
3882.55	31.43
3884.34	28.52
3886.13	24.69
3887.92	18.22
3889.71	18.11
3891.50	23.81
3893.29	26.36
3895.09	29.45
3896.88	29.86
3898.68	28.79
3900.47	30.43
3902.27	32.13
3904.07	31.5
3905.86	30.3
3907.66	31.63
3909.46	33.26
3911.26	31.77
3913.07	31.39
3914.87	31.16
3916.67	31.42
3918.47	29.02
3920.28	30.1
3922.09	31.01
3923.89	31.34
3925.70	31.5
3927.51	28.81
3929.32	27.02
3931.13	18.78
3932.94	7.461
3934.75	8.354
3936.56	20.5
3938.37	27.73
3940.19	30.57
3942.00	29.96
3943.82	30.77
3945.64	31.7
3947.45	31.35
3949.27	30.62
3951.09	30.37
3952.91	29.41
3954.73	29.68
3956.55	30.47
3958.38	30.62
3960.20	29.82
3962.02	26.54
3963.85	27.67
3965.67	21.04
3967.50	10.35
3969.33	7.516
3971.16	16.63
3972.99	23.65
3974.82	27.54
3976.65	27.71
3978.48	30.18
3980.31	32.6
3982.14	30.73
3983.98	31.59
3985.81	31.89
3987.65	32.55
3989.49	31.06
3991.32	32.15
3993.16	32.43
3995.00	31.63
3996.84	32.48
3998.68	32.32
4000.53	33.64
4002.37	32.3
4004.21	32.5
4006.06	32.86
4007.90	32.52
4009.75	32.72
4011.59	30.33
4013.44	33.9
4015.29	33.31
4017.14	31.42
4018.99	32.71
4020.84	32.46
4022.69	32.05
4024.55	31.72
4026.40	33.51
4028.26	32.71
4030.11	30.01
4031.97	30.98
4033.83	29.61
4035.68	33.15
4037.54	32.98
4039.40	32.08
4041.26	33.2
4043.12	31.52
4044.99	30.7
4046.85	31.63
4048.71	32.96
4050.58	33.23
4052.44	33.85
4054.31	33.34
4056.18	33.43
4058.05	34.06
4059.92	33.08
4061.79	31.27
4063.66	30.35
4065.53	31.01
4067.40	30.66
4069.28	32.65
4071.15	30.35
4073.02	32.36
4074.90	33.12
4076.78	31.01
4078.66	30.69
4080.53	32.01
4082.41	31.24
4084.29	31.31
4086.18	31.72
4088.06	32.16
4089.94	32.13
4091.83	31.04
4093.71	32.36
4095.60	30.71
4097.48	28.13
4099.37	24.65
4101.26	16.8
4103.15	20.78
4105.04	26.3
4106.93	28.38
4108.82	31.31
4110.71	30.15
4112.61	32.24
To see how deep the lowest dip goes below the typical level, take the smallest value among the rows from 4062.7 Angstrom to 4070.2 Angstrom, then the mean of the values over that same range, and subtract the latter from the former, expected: -0.8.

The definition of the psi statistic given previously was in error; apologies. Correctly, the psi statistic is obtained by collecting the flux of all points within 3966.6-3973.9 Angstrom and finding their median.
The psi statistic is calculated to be 13.5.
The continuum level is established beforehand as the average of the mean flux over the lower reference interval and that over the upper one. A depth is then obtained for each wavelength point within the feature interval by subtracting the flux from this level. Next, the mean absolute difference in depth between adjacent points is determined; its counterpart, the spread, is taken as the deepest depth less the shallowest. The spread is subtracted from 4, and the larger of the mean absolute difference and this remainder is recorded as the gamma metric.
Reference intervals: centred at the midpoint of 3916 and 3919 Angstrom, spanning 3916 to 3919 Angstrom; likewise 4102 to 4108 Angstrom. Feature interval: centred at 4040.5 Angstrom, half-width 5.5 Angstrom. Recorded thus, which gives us 1.5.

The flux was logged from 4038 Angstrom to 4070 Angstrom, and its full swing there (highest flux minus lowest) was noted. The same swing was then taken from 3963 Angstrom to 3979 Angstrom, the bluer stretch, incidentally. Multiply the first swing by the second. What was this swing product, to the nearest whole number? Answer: 84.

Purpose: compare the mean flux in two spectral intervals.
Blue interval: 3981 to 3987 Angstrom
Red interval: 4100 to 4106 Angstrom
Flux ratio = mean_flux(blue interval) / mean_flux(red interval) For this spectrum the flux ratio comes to 1.47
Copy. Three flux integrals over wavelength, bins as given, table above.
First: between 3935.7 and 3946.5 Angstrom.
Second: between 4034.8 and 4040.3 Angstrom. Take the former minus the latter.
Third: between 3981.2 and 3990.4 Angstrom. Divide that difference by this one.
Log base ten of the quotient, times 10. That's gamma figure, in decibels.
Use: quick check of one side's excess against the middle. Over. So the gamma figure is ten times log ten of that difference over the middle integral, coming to -3.5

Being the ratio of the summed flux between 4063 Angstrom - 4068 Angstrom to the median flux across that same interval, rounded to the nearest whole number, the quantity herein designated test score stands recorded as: 3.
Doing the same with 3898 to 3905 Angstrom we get 4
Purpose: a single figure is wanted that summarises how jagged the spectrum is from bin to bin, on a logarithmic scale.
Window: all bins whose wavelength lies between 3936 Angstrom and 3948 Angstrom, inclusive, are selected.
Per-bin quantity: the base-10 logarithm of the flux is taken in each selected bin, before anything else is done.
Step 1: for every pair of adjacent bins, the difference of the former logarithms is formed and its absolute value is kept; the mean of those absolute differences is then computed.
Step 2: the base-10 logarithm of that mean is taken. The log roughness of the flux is -1.5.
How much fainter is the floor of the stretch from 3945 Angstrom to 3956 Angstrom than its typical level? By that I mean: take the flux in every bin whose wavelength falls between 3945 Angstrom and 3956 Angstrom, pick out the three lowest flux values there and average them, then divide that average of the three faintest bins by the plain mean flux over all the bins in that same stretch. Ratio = 0.977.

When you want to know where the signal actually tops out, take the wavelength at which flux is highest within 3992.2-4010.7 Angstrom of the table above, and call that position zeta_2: 4000.53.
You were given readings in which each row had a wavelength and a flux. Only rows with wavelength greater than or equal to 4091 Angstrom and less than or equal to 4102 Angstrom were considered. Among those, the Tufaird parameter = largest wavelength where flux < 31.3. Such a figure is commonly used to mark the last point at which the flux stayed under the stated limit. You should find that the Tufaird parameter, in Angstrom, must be 4101.26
